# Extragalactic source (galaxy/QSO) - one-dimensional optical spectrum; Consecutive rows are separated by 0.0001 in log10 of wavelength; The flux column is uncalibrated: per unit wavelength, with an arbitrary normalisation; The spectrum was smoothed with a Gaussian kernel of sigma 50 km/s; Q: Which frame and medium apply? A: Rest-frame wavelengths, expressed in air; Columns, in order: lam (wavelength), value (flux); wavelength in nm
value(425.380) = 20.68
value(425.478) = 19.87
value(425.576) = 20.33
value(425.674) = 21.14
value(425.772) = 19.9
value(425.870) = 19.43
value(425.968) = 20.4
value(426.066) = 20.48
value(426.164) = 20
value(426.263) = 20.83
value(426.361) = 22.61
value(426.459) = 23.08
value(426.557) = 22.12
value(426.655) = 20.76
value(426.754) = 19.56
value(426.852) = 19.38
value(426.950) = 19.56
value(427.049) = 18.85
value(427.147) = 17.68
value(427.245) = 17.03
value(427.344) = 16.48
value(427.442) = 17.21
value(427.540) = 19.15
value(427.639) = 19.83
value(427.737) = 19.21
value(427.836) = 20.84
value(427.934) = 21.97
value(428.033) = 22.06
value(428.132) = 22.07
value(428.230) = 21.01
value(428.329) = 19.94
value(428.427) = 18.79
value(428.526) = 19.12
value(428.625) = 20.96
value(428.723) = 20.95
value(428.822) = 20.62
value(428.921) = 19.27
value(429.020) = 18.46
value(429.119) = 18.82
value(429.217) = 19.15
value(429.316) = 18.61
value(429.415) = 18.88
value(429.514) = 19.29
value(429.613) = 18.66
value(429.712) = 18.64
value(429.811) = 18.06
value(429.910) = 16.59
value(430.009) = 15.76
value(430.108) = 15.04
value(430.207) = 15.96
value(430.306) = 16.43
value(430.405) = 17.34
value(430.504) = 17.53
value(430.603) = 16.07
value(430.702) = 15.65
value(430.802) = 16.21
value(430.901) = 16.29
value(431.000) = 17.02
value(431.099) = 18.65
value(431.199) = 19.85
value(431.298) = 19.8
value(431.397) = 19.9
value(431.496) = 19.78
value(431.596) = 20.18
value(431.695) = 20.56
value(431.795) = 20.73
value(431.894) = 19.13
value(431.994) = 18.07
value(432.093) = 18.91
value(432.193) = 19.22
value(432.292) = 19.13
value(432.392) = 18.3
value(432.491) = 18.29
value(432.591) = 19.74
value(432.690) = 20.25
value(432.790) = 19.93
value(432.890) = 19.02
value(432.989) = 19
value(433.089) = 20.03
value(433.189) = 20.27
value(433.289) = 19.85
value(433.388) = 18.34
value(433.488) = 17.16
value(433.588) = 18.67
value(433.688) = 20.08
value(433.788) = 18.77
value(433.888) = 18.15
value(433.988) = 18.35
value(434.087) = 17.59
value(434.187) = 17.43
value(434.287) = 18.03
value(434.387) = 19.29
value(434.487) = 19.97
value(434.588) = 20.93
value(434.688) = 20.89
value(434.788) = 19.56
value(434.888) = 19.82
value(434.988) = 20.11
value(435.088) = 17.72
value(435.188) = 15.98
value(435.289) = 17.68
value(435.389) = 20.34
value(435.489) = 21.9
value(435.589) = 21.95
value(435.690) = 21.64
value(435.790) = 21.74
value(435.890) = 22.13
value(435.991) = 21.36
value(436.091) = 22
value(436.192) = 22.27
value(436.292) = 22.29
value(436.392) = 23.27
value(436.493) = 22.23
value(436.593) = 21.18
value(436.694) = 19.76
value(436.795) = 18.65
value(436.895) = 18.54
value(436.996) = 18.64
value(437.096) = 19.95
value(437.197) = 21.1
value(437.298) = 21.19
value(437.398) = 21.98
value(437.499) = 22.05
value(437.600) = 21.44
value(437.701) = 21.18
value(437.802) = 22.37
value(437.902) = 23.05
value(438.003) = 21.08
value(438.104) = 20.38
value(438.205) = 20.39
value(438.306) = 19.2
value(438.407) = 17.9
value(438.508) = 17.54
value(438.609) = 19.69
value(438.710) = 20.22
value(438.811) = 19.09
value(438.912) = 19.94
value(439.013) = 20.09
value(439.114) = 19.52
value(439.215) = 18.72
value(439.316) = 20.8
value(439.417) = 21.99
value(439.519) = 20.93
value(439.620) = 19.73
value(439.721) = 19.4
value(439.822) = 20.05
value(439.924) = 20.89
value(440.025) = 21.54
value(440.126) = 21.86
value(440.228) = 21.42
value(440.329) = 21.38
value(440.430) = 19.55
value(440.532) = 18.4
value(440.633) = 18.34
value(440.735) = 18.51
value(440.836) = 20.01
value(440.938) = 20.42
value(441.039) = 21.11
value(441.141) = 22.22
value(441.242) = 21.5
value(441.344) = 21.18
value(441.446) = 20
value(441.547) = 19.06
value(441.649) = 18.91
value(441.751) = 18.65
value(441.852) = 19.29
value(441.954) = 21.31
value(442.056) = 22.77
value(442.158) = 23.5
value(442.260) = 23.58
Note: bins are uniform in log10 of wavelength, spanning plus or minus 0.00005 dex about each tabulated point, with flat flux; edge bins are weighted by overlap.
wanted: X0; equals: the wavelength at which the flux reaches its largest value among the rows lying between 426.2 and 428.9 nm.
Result 426.459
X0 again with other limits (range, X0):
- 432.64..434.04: 433.189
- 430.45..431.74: 431.695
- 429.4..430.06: 429.514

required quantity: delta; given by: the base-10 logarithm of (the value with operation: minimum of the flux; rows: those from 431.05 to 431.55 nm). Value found 1.27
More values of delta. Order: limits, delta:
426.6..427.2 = 1.25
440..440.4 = 1.33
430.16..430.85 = 1.19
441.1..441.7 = 1.28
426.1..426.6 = 1.30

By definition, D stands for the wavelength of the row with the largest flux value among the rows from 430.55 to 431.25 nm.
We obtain 431.199 nm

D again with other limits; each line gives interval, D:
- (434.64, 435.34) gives 434.688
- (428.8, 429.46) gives 428.822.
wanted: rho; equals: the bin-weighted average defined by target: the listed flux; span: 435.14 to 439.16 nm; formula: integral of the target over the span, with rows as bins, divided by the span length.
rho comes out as 20.6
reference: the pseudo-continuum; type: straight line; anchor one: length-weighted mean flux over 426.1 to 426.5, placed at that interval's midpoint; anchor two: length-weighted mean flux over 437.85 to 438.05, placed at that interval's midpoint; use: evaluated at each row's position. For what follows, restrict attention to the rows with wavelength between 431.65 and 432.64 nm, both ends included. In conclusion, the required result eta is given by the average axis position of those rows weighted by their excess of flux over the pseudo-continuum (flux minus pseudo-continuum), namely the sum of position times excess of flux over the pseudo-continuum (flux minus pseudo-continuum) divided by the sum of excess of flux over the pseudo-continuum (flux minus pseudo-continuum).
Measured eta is 432.19 nm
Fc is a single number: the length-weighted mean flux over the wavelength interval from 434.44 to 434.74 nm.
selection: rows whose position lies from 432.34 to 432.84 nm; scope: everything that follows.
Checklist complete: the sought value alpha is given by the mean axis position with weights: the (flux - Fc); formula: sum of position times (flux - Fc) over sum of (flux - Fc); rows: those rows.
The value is 432.51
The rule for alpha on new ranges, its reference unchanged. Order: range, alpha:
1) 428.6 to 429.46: 429.22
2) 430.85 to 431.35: 431.01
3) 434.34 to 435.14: 434.86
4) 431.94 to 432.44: 432.19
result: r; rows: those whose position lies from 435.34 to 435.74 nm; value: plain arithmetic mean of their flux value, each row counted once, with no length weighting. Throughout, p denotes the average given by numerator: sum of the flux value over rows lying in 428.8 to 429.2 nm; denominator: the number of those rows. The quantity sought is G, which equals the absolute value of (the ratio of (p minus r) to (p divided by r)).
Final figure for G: 2.4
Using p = 19.3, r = 21.5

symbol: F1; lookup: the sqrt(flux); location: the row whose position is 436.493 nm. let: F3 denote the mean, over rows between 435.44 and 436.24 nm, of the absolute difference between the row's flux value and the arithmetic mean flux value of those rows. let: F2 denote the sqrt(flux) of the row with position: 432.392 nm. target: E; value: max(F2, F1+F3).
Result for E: 4.94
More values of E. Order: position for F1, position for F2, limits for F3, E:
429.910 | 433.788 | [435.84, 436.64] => 4.51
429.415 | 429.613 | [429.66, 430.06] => 5.43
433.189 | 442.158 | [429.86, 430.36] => 4.95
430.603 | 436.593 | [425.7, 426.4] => 4.69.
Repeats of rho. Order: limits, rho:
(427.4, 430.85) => 18.7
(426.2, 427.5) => 19.6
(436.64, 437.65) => 20.3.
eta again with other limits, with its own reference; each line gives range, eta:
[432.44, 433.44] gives 432.94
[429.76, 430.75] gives 430.27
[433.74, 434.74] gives 434.15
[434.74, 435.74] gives 435.13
